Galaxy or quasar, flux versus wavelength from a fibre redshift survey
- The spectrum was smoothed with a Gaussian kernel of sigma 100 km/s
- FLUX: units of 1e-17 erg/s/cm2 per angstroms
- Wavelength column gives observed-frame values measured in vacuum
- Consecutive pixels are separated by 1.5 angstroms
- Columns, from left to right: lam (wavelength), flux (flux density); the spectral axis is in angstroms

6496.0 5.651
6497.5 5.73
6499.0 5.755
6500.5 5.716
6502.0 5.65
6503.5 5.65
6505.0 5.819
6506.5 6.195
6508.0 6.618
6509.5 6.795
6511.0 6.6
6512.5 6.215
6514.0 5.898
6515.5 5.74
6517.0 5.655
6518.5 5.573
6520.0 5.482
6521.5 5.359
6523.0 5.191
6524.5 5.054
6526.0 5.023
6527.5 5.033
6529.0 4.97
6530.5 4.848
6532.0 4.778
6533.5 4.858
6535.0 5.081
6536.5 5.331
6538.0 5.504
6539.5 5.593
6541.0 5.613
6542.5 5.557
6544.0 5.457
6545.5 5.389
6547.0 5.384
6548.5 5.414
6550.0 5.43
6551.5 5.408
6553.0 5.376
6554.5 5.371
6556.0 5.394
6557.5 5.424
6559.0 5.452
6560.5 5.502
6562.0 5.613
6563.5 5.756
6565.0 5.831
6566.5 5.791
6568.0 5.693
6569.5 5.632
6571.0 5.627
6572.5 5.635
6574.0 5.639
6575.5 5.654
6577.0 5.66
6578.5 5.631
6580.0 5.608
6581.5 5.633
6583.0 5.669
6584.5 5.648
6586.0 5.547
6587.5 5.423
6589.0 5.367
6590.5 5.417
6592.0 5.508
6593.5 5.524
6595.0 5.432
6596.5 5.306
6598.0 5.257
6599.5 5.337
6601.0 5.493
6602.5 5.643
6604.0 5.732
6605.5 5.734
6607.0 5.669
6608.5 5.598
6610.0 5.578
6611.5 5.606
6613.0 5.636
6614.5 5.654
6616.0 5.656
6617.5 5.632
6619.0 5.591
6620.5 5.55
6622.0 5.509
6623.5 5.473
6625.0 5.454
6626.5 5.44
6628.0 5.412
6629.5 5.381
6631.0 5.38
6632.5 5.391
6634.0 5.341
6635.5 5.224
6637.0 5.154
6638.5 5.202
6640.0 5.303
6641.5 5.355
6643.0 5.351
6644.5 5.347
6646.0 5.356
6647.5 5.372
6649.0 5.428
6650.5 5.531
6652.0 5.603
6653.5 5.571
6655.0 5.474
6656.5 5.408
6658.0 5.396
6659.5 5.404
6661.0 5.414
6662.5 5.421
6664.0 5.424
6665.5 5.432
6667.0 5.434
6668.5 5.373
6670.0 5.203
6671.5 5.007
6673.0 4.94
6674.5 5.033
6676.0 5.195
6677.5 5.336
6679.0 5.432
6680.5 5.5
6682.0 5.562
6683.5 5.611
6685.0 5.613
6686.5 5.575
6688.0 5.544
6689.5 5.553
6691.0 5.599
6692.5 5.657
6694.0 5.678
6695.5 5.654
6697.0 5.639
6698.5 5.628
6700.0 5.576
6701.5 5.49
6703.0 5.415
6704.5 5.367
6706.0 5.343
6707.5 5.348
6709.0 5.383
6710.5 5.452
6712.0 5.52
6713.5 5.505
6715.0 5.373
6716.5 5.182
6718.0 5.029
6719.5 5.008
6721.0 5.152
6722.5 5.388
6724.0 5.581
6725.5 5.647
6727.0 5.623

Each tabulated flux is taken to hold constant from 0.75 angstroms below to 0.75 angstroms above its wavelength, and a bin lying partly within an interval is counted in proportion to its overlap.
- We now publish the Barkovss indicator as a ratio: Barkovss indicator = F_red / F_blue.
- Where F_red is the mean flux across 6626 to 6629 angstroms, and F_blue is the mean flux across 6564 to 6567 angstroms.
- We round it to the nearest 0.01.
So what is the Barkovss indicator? 0.93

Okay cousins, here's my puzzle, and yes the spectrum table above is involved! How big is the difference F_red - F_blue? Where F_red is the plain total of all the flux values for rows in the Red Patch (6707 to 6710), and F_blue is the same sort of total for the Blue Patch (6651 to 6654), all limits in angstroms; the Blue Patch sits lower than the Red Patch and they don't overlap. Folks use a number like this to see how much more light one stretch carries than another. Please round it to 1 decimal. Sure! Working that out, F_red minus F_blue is -0.4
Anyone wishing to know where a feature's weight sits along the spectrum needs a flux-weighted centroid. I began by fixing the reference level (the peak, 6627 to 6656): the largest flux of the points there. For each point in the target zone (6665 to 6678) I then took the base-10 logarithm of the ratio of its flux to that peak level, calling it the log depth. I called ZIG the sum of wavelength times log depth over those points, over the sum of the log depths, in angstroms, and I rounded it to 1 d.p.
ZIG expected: 6672.4 angstroms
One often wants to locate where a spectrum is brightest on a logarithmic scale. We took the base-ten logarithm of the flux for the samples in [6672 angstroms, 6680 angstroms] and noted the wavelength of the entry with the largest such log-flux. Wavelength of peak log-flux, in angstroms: 6679.0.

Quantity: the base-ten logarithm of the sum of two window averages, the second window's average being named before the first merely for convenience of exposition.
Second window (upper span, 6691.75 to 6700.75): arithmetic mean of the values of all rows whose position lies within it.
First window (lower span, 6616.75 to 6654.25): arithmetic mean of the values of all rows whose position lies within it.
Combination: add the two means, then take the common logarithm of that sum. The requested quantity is 1.04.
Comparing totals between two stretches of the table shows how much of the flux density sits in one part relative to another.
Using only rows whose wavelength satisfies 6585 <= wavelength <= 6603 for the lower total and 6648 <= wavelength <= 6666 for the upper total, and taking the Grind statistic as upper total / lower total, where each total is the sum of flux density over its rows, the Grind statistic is 1.00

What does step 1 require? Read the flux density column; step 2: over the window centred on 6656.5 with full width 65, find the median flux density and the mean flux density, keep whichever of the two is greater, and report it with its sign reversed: -5.40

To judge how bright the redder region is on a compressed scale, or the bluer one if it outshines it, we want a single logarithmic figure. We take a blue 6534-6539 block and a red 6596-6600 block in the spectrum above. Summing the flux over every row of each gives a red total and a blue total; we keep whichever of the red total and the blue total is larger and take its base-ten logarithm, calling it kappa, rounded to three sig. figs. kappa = 1.20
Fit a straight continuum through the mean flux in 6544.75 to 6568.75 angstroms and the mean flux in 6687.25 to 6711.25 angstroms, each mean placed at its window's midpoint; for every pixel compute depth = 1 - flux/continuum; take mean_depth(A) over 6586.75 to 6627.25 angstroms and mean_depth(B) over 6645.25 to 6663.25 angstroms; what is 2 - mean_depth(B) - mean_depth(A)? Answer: 1.99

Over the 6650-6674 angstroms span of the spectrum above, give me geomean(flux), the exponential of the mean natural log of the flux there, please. 5.37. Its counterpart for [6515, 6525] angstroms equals 5.43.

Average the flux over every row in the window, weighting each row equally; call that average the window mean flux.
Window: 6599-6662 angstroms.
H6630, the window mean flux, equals 5.47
